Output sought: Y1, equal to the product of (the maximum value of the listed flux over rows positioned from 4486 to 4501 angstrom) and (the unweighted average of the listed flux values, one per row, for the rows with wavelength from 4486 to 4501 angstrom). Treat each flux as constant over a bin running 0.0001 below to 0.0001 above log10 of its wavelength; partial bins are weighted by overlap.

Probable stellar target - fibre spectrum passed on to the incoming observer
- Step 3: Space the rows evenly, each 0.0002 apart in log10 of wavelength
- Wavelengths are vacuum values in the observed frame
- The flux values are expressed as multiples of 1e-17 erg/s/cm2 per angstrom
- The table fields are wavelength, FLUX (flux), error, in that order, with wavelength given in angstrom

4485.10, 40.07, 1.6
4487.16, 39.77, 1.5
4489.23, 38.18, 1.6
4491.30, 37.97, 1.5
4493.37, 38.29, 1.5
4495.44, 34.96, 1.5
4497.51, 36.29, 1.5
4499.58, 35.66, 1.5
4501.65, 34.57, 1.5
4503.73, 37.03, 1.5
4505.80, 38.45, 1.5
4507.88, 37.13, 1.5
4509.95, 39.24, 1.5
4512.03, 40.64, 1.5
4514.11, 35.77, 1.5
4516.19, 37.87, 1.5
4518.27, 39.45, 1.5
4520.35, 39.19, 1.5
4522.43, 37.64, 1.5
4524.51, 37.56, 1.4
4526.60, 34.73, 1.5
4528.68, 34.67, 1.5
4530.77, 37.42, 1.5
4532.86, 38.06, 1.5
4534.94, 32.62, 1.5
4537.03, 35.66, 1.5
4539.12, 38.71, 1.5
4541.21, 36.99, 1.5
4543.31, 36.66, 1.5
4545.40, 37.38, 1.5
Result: 1484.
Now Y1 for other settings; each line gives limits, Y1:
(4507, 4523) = 1559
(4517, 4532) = 1469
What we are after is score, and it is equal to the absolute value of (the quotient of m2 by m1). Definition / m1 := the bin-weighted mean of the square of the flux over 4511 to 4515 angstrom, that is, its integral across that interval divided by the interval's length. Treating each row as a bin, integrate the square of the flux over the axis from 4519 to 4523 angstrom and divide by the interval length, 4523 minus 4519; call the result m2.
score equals 1.01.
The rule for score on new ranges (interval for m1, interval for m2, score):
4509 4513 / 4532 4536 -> 0.78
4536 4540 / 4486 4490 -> 1.11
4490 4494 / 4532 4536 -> 0.86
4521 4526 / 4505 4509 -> 1.02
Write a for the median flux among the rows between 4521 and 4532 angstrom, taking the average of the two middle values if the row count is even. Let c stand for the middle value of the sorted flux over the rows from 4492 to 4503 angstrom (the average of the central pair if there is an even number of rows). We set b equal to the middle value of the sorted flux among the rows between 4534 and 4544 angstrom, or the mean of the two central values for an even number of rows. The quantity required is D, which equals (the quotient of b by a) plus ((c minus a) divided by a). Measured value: 0.93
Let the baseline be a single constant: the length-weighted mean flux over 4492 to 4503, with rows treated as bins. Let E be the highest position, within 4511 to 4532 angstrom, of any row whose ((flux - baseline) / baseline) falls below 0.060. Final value 4530.77 angstrom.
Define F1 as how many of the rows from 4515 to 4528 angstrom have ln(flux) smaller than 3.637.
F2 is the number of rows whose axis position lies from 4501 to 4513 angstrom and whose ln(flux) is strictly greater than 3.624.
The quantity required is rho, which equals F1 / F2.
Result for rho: 1.33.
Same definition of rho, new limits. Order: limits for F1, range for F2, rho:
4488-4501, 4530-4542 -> 2.00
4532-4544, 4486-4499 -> 1.00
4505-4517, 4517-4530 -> 0.75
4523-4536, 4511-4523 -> 1.00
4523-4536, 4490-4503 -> 2.50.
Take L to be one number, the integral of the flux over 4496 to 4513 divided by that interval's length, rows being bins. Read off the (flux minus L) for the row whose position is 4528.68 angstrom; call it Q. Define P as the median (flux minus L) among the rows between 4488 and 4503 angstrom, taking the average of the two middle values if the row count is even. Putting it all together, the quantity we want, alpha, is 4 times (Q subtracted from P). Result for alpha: 6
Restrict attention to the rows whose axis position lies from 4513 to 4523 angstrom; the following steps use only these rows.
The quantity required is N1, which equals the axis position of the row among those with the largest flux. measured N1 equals 4518.27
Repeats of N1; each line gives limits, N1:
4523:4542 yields 4539.12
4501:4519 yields 4512.03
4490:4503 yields 4493.37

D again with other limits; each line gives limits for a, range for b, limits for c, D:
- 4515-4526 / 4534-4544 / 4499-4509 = 0.95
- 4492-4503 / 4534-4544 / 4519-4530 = 1.08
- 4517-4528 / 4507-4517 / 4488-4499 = 1.01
